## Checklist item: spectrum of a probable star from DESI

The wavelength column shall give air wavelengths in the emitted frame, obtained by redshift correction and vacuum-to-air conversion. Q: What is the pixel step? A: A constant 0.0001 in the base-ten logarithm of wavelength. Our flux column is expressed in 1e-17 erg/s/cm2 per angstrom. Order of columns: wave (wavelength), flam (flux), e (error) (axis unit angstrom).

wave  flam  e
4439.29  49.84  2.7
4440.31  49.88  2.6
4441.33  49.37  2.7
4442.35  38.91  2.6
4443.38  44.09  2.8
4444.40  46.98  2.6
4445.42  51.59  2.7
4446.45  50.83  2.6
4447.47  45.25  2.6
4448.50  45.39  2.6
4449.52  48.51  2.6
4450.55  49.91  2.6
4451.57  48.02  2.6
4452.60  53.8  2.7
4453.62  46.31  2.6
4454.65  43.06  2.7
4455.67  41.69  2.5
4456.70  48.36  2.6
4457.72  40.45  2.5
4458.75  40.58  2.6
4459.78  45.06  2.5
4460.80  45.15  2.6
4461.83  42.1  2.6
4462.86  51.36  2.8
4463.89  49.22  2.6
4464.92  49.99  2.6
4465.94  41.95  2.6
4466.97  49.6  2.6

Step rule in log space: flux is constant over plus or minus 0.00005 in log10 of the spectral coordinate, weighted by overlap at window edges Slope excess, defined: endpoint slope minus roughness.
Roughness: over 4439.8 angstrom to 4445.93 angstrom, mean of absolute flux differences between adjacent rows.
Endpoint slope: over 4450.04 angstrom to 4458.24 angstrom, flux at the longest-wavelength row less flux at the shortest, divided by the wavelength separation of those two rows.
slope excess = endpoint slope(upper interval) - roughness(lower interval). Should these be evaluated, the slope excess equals -6.0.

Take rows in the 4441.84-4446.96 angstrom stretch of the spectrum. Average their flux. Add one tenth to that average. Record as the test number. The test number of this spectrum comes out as 46.6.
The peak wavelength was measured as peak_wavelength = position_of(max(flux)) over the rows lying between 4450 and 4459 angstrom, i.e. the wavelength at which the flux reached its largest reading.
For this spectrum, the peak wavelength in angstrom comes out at 4452.60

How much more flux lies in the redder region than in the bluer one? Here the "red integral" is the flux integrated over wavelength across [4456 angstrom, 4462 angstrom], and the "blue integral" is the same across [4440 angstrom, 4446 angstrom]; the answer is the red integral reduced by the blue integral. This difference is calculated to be -19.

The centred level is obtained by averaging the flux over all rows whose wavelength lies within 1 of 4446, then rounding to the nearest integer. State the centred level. 51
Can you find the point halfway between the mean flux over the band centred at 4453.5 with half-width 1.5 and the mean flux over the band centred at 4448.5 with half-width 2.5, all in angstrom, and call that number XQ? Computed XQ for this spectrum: 47.9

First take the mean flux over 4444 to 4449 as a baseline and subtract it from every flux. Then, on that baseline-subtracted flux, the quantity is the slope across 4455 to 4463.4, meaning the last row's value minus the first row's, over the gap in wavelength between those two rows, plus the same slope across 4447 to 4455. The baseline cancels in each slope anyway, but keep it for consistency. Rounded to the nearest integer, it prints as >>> 1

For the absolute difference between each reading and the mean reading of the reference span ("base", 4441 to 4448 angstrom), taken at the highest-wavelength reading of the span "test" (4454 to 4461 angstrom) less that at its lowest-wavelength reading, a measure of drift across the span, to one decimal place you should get -2.1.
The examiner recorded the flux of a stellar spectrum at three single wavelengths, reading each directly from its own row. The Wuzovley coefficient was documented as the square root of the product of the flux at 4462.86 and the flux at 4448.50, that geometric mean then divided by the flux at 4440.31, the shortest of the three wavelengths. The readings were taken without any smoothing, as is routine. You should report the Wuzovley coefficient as 0.97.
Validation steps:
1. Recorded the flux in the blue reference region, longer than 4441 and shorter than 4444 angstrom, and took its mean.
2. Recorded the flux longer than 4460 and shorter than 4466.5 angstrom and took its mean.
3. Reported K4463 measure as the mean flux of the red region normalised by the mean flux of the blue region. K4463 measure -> 1.06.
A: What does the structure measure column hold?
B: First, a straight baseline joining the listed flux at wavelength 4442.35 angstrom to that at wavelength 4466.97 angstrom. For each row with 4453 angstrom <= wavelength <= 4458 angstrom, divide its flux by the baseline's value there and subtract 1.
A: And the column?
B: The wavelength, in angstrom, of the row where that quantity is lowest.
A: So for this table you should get 4457.72 angstrom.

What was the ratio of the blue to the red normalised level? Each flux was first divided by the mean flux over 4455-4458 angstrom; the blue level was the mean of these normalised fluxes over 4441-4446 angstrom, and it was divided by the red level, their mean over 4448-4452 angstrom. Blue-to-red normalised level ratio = 0.96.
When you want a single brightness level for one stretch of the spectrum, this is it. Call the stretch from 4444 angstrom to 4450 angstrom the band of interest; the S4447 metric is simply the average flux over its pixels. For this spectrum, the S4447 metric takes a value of 48.1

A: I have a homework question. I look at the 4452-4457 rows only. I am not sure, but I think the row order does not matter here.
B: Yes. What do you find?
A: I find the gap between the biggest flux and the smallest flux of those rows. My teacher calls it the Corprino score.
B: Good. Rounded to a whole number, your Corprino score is 12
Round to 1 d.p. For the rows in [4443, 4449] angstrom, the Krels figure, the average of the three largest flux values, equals 49.8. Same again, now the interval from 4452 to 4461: 49.5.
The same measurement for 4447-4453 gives 50.7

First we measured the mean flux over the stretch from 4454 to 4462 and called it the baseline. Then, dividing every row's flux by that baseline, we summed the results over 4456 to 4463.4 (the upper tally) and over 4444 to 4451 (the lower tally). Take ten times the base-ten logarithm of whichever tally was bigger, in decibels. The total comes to 8.9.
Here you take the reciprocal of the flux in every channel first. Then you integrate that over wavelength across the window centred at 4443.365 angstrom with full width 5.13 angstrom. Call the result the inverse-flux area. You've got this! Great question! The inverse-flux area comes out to 0.112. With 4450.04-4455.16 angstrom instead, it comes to 0.107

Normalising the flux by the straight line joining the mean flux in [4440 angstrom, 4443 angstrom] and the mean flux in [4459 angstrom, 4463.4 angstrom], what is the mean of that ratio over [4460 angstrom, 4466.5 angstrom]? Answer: 1.02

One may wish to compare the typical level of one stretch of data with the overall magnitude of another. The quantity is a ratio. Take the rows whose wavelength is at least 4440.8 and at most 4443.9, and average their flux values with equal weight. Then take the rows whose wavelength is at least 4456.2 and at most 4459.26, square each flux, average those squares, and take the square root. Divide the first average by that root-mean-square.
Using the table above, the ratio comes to 1.02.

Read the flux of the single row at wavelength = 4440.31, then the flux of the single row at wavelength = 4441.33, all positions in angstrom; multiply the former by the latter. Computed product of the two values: 2463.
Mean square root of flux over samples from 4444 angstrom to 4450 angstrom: 6.93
